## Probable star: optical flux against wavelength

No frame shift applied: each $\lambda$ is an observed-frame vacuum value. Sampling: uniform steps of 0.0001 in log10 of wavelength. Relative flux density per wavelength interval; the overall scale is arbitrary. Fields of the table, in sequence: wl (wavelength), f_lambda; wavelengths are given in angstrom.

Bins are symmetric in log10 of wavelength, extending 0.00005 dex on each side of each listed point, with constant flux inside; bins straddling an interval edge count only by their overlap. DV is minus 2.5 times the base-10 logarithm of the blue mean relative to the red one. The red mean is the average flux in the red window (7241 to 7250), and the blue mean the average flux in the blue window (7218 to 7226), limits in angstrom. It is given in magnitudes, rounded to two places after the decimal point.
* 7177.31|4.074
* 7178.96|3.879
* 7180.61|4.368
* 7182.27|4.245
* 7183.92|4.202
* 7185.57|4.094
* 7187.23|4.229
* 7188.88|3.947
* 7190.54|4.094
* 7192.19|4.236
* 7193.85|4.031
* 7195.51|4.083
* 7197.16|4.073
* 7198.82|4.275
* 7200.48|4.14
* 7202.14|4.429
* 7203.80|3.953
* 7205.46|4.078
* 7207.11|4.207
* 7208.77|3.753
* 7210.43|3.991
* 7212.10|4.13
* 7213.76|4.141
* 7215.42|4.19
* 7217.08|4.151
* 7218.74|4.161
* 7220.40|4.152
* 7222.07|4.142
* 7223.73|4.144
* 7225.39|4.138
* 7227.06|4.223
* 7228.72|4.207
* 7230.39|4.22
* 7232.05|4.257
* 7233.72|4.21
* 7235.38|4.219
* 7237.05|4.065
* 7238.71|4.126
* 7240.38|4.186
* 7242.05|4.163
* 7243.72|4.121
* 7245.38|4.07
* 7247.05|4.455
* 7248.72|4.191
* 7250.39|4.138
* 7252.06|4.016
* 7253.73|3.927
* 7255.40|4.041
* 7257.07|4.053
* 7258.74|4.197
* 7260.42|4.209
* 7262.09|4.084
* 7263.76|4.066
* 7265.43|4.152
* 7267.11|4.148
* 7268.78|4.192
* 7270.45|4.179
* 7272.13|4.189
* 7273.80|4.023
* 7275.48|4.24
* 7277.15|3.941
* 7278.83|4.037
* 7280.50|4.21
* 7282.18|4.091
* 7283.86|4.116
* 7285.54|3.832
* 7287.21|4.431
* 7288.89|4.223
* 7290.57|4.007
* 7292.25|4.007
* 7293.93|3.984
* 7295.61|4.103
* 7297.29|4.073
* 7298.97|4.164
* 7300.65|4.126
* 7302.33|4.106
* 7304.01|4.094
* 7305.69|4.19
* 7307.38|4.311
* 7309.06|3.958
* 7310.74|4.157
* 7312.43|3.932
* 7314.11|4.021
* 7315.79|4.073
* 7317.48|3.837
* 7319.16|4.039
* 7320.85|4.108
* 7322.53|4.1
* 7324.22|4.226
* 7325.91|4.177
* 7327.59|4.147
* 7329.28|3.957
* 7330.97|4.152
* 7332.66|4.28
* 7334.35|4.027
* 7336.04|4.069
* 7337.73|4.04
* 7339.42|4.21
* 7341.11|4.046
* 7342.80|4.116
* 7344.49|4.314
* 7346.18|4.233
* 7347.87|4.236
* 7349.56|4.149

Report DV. 0.01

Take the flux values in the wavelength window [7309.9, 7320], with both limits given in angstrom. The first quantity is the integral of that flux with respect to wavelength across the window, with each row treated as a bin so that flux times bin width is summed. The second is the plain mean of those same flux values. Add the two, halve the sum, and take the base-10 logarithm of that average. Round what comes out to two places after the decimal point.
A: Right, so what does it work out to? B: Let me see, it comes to 1.35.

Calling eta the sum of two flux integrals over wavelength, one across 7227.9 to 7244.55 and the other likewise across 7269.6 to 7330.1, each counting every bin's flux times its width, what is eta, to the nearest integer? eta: 317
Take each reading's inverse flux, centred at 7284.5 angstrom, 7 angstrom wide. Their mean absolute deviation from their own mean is 0.009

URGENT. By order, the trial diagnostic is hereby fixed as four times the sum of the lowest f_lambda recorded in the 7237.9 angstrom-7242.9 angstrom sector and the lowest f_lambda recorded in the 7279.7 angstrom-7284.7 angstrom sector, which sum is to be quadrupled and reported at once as 32.9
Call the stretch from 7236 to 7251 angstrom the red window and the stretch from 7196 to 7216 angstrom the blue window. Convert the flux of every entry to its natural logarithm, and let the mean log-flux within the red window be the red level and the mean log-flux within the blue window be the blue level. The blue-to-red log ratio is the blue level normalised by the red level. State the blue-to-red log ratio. 0.990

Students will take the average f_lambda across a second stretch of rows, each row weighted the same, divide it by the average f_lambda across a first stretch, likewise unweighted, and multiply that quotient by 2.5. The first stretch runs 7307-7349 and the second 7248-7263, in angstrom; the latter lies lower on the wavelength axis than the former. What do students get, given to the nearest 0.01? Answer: 2.49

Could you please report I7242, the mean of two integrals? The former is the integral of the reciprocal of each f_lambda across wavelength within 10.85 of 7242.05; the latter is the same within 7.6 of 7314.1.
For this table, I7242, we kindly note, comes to 4.5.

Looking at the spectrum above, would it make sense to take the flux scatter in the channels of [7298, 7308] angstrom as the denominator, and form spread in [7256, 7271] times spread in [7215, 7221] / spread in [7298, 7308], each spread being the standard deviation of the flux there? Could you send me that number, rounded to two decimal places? 0.01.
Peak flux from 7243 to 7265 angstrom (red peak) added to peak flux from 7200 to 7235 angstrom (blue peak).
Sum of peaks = 8.884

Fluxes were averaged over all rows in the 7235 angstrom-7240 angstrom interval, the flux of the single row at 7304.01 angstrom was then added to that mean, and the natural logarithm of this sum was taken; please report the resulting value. 2.11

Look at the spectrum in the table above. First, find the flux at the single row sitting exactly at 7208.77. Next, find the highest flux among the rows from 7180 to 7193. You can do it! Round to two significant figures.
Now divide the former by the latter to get 0.86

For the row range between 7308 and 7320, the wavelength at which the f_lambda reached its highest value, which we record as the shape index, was 7310.74 angstrom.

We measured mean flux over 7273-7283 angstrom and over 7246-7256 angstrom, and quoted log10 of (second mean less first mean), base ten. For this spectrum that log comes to -1.4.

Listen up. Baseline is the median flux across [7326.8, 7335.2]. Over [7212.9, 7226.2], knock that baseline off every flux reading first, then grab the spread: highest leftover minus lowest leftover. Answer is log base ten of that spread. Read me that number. -1.3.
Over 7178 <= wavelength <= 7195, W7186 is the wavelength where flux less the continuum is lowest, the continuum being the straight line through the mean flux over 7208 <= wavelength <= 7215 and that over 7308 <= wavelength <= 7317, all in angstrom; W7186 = 7178.96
